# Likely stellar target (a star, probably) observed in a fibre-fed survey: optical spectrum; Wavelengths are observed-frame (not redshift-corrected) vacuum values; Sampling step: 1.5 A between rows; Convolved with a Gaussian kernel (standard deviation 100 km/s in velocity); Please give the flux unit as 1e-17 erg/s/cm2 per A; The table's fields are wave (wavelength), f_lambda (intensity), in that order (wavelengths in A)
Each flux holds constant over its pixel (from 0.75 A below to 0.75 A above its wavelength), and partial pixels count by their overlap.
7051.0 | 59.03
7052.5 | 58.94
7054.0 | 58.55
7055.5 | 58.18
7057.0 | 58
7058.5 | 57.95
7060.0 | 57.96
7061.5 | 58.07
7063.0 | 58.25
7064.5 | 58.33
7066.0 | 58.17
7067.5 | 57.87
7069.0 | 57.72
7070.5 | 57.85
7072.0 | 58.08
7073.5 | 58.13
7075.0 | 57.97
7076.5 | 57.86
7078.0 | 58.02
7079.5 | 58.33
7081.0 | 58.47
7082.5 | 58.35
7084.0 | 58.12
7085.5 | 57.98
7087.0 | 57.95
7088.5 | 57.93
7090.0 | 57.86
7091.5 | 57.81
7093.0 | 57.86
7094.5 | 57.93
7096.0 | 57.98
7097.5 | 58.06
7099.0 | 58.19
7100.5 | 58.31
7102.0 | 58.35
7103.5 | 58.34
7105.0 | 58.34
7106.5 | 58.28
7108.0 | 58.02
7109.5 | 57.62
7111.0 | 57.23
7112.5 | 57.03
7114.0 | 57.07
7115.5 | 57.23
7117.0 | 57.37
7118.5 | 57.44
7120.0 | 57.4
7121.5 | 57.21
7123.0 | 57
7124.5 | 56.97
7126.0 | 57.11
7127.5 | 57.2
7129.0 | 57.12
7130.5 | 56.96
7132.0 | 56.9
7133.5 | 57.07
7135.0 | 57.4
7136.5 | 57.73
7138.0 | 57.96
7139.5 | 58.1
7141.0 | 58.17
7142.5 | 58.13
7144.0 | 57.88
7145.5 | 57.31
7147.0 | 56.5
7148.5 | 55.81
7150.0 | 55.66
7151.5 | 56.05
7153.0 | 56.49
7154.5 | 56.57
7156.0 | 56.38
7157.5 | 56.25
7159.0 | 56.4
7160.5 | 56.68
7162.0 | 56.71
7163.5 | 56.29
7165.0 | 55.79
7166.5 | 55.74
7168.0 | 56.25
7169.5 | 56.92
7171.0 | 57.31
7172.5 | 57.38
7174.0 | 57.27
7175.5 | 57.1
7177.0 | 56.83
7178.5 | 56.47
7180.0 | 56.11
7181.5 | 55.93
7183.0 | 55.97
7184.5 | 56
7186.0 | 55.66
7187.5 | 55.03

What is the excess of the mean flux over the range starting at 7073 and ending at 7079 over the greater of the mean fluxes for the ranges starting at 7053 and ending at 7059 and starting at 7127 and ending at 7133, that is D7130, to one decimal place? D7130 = -0.2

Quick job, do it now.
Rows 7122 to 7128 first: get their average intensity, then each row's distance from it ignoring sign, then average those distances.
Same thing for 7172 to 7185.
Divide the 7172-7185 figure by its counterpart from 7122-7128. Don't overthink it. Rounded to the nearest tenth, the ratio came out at 6.1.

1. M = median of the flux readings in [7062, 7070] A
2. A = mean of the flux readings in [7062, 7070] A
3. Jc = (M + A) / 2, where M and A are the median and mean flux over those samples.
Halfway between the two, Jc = 58.1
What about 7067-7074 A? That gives 57.9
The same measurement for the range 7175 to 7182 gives 56.5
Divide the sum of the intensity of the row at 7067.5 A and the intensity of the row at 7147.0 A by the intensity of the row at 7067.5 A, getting 1.98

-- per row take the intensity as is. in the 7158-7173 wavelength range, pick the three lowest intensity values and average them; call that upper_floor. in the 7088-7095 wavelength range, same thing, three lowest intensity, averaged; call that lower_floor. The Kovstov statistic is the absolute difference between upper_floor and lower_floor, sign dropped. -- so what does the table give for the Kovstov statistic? 1.9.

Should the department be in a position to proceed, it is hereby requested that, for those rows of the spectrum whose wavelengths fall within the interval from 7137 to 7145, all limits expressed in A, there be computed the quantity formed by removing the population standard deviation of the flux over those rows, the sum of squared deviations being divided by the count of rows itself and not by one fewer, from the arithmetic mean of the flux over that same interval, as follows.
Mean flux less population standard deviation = 57.9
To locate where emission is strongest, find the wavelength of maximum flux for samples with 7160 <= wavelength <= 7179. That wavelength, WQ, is 7172.5 A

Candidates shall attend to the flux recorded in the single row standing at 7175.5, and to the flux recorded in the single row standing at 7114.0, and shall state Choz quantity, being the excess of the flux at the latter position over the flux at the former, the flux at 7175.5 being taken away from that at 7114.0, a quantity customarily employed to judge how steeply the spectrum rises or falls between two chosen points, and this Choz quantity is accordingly 0.0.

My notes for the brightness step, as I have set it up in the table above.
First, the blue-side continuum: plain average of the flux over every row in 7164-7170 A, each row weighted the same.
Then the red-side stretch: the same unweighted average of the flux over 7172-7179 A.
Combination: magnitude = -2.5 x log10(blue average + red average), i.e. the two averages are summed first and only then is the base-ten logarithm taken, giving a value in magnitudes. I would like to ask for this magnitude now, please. -5.13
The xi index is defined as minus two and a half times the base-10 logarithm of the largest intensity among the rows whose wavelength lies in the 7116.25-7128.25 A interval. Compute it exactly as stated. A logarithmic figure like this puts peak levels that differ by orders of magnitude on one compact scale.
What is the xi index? -4.40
